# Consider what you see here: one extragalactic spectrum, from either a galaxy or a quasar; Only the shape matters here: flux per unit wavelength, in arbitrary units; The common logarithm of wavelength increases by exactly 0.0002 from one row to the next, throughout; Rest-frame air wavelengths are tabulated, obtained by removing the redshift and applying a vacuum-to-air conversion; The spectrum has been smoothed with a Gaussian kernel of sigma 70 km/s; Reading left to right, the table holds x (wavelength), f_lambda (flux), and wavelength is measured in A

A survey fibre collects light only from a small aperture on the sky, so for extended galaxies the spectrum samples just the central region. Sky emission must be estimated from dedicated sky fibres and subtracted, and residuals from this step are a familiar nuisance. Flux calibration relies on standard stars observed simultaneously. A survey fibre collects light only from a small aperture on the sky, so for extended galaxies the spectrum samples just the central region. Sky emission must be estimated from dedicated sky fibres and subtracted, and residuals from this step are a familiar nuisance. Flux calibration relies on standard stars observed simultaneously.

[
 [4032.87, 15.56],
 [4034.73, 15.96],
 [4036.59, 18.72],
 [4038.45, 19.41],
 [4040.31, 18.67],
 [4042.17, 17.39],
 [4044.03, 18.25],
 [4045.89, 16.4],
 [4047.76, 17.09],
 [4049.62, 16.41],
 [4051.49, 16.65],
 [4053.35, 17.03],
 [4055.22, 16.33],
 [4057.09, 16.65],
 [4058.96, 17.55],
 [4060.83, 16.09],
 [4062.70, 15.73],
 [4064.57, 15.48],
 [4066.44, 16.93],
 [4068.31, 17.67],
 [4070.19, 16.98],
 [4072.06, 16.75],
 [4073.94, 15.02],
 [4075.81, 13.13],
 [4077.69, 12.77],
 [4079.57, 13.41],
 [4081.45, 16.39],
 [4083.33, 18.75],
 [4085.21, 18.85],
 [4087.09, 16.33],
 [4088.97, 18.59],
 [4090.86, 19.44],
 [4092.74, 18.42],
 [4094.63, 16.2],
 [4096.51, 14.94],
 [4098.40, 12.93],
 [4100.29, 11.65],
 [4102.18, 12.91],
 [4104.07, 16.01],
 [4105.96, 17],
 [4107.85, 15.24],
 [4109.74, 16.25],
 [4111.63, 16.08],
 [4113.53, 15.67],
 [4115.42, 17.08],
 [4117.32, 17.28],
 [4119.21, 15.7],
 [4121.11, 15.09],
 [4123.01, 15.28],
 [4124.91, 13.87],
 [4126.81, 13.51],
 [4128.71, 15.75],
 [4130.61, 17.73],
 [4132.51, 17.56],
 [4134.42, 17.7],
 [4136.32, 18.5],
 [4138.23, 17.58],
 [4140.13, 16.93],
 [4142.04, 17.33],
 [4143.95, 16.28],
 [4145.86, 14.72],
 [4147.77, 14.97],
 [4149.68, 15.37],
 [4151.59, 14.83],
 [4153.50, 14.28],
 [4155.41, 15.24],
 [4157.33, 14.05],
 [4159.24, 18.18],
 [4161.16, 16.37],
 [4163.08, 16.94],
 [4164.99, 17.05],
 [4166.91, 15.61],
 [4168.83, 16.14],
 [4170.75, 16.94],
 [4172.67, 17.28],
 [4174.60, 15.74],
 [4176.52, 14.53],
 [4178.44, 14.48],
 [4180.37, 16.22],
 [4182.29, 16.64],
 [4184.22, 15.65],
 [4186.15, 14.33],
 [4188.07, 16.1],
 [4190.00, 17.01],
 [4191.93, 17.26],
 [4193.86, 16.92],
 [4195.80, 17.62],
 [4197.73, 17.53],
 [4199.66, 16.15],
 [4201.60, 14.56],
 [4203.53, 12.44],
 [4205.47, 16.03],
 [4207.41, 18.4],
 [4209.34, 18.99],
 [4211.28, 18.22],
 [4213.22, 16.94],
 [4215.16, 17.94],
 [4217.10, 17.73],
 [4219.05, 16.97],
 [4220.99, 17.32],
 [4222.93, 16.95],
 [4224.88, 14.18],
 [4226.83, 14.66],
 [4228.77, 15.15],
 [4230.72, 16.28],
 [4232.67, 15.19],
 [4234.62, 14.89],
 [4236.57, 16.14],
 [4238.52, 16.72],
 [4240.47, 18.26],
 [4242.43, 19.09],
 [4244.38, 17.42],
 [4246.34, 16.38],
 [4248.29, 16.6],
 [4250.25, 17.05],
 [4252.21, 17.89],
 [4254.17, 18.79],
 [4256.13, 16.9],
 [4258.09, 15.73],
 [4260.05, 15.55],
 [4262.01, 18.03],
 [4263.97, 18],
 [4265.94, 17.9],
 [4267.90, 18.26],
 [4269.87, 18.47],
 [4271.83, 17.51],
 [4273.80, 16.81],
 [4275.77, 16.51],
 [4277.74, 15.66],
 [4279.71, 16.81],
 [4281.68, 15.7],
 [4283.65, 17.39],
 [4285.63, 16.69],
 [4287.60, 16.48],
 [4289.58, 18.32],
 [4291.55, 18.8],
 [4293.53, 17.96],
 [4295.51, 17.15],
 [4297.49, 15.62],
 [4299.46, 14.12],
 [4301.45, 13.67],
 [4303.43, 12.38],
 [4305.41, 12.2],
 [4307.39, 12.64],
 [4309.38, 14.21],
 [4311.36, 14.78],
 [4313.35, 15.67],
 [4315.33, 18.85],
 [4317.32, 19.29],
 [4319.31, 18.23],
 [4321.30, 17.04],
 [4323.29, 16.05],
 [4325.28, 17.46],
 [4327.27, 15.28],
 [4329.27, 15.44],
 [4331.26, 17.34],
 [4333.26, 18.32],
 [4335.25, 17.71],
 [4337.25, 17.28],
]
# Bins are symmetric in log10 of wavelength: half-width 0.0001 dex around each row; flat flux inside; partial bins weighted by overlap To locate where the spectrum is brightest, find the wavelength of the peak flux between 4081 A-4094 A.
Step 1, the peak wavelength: 4090.86 A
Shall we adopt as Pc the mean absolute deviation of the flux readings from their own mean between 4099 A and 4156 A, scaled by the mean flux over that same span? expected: 0.078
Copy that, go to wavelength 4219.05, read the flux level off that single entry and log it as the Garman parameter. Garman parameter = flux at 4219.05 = 16.97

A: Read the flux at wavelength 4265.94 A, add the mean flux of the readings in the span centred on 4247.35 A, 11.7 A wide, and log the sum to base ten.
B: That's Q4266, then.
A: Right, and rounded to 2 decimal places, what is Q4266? 1.55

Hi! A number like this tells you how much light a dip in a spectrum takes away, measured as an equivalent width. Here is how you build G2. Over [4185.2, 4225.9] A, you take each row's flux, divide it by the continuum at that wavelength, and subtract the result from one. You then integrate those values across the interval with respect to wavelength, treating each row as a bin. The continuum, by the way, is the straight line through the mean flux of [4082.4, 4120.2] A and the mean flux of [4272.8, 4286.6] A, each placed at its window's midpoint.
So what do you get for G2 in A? -0.6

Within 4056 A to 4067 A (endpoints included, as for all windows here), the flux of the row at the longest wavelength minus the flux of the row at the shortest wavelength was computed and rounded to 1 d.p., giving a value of 0.3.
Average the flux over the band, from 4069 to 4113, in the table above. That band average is 15.8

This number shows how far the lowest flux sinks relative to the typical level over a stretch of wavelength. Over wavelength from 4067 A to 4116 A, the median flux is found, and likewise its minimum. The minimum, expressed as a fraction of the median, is 0.72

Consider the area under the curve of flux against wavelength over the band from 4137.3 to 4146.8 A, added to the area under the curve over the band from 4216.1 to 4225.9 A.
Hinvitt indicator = 320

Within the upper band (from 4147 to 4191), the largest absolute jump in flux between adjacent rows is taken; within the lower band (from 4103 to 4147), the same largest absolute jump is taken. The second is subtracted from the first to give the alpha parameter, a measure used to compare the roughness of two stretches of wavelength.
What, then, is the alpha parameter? 1.89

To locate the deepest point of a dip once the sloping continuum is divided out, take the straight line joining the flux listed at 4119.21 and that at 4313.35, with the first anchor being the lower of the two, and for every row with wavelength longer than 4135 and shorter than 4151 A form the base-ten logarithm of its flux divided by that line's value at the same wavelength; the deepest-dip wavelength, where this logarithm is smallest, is 4145.86 A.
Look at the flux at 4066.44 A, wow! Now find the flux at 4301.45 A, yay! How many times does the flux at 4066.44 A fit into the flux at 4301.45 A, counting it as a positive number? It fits 0.81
